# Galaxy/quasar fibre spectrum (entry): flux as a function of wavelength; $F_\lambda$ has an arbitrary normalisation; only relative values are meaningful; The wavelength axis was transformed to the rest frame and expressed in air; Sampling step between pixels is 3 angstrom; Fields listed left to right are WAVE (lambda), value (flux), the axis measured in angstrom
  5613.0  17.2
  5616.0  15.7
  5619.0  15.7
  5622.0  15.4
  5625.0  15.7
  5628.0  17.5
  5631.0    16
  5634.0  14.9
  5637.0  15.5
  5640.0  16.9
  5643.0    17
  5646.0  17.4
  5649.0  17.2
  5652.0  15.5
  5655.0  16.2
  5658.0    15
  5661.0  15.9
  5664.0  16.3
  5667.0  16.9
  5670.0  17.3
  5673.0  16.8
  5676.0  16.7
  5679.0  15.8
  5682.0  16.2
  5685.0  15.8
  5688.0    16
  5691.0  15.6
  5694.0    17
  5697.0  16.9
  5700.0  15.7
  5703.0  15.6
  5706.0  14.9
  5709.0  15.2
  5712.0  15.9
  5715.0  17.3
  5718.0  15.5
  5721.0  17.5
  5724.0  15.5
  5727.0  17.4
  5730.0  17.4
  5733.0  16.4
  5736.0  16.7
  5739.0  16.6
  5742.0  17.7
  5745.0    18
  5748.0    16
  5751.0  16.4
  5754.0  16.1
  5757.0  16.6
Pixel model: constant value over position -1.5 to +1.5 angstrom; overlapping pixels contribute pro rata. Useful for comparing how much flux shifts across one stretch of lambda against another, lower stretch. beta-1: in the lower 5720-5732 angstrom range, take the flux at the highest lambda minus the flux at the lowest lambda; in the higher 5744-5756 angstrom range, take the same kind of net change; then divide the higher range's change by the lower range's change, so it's 19.0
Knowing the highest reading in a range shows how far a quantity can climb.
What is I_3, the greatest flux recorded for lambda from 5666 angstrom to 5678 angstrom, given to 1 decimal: 17.3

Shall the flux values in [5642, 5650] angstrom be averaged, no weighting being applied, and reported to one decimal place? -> 17.2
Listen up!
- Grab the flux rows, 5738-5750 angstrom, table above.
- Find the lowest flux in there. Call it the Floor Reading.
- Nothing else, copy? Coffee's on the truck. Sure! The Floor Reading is 16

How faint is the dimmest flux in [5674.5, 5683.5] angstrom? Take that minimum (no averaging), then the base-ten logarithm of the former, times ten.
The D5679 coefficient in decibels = 12.0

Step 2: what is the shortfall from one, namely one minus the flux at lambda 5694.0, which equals -16.0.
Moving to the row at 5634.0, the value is -13.9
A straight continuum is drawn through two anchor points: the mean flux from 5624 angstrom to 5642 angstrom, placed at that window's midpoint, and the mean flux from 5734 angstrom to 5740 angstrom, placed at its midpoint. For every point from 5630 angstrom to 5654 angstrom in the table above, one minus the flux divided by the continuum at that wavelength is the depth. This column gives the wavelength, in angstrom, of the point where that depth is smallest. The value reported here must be 5646.0 angstrom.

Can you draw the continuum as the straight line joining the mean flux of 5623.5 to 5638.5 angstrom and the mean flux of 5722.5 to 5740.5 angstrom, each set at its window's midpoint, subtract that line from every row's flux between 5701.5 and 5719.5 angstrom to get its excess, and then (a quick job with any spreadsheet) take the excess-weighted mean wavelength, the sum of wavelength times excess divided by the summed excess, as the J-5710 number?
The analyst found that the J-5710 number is 5708.4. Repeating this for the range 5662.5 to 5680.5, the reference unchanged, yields 5668.8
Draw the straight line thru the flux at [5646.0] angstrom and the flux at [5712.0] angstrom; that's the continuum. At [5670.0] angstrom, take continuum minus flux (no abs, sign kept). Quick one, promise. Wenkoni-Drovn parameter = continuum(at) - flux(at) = -0.4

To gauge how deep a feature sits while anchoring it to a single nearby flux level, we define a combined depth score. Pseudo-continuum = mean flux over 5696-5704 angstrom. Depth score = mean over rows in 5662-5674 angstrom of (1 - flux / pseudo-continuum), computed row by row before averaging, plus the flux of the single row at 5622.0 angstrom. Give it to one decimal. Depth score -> 15.4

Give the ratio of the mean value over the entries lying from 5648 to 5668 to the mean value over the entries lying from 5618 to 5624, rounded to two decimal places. 1.04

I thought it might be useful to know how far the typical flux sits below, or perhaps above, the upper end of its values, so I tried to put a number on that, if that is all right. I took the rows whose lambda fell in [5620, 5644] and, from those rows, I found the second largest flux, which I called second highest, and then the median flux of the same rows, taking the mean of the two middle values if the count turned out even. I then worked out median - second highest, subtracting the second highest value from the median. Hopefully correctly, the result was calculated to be -1.15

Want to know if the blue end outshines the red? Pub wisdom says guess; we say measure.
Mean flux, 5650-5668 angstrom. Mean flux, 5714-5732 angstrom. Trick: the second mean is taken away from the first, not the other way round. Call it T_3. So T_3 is -0.8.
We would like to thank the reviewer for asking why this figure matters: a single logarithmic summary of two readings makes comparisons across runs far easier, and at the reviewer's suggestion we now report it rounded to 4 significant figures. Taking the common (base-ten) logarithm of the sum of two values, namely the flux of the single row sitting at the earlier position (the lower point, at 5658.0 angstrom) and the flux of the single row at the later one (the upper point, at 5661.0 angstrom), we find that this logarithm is 1.490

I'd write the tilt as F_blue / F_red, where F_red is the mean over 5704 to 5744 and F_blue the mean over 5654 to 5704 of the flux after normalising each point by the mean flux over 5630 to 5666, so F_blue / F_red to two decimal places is 0.99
